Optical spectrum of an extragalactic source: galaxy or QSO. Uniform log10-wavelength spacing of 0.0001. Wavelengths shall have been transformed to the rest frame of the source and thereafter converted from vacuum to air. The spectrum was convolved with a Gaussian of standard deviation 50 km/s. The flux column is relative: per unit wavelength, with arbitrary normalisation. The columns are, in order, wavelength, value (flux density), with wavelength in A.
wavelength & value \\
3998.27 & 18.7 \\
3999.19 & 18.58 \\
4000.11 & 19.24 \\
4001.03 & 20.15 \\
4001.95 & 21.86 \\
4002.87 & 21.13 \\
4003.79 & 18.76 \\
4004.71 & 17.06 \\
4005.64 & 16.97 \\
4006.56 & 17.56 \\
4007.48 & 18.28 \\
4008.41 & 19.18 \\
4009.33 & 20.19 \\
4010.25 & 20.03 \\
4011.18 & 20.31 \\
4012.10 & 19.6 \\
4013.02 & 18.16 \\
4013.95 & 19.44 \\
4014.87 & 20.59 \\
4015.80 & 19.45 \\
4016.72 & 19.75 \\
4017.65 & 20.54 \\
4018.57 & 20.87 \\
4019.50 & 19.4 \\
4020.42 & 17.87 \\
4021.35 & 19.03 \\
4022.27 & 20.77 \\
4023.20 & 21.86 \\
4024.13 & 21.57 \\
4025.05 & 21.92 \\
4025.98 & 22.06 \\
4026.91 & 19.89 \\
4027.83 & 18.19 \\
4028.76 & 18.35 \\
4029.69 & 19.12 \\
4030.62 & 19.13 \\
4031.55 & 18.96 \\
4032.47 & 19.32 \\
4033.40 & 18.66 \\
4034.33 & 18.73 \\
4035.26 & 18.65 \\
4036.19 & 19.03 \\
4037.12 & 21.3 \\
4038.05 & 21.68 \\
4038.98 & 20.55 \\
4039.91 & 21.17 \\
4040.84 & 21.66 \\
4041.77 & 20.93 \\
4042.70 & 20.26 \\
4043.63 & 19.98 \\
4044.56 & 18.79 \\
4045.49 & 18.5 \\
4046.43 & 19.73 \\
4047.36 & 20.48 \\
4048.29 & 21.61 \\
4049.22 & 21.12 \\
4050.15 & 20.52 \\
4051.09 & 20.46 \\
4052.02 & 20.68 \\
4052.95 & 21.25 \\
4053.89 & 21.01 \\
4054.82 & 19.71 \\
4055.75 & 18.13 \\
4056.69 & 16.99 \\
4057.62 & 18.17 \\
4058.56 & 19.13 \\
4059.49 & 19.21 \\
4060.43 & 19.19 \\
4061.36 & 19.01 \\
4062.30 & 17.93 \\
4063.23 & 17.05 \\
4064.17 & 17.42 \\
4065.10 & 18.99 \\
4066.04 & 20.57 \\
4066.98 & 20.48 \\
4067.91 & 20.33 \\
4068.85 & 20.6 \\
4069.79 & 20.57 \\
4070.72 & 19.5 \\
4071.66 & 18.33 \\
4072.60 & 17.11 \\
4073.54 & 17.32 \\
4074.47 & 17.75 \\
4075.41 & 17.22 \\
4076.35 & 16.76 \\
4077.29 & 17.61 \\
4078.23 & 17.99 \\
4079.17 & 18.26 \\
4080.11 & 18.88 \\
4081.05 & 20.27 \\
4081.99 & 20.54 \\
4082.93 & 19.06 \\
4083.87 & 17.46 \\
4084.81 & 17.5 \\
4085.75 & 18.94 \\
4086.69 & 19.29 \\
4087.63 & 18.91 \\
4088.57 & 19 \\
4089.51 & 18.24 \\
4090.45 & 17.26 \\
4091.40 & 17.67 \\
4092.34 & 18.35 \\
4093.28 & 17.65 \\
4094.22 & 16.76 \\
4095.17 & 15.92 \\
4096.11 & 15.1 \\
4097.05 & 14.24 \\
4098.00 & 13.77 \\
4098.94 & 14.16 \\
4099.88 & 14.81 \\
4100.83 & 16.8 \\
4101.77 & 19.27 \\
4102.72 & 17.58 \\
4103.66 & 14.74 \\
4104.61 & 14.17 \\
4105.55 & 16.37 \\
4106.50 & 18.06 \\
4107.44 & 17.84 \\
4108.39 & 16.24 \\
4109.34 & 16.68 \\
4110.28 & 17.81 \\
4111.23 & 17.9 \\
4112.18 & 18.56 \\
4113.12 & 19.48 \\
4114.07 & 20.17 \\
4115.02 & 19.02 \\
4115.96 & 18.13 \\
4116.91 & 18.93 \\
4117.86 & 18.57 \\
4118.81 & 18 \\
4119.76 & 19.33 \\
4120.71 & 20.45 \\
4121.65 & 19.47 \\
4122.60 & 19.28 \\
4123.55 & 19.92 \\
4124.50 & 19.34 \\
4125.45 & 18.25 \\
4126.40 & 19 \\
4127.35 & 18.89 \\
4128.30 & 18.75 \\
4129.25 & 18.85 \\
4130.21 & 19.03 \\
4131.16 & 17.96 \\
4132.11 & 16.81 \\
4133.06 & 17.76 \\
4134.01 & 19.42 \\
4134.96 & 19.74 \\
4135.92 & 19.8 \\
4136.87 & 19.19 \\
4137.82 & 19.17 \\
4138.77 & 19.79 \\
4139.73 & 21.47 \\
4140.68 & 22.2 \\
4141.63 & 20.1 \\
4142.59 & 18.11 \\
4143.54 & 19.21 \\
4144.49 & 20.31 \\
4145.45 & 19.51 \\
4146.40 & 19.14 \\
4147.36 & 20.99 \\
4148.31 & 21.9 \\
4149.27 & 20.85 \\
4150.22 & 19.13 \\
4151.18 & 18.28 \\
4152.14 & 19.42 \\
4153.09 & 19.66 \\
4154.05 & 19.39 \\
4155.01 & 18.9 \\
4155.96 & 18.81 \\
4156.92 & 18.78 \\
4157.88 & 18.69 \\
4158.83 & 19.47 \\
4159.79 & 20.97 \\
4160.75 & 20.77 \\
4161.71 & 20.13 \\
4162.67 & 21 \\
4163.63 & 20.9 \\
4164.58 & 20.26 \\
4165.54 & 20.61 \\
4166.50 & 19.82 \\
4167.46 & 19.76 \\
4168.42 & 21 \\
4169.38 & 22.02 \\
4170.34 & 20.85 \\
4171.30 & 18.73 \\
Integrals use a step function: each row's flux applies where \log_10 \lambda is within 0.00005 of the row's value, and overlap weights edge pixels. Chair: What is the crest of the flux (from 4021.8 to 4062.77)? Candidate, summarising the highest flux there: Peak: 22.06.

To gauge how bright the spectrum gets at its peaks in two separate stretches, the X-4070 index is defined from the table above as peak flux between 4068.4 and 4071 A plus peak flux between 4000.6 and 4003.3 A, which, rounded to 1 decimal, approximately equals 42.5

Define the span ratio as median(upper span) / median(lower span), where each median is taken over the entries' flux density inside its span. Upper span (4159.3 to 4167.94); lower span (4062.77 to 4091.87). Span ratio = 1.12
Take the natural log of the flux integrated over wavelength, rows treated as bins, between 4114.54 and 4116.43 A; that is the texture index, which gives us 3.56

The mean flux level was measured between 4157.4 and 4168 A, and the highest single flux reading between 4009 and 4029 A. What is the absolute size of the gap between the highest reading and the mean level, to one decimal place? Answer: 1.8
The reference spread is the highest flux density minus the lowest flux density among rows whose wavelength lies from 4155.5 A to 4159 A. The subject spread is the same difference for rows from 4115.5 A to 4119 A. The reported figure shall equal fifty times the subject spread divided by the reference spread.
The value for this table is 60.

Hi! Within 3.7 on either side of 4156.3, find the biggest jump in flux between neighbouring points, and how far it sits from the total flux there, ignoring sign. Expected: 153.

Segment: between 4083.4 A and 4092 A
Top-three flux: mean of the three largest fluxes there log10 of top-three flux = 1.28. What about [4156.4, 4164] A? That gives 1.32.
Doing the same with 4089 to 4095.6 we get 1.26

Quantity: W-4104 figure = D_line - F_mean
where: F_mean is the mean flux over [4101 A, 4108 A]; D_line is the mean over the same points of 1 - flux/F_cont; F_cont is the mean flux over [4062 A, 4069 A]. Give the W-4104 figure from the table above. -16.7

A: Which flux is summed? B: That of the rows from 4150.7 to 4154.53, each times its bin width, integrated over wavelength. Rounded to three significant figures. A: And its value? 73.4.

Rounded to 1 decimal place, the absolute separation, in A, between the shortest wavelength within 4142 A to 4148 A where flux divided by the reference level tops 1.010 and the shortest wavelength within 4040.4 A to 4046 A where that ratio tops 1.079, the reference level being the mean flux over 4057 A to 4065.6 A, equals 102.7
